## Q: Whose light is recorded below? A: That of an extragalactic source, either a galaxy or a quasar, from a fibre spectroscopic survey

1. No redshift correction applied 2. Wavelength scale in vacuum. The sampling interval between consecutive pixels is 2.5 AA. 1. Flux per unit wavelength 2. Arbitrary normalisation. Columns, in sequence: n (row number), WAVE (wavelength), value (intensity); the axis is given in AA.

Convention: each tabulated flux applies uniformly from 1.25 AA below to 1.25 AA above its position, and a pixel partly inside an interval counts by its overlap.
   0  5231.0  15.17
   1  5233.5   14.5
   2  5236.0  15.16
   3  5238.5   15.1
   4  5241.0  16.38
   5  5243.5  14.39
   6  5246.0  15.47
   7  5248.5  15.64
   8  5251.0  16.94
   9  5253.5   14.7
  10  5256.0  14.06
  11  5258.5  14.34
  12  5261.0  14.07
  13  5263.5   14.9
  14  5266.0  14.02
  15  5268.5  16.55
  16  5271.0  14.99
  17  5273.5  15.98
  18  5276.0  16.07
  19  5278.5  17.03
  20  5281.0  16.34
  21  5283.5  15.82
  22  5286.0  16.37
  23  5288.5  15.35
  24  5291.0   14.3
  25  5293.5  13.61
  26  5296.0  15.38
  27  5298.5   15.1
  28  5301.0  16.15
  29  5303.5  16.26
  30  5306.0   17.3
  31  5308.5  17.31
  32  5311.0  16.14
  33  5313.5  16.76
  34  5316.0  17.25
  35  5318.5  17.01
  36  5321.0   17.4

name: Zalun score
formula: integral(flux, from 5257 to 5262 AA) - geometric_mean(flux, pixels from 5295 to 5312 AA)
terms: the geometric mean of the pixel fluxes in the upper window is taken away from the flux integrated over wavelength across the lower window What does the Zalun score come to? 55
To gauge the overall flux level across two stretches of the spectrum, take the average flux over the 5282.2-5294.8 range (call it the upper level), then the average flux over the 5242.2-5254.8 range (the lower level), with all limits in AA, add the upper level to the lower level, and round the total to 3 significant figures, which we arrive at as 30.5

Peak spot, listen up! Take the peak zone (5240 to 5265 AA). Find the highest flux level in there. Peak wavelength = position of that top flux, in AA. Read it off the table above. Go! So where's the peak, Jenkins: 5251.0 AA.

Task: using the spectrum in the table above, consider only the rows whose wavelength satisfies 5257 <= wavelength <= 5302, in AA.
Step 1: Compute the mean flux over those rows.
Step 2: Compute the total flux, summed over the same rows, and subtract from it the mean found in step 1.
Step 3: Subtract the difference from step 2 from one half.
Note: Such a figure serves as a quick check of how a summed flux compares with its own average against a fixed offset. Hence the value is -261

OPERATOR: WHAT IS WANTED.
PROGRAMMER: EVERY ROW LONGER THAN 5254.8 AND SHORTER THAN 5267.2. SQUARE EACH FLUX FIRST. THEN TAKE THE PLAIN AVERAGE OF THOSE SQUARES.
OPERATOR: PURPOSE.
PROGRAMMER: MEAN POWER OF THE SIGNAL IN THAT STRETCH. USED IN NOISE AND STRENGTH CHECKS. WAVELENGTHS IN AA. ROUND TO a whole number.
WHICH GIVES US 204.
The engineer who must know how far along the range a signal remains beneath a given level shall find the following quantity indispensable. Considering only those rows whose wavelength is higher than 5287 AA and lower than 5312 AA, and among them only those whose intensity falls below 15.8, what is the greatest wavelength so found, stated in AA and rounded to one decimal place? 5298.5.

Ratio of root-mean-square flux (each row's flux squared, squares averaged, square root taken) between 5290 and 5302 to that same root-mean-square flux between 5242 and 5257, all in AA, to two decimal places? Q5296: 0.98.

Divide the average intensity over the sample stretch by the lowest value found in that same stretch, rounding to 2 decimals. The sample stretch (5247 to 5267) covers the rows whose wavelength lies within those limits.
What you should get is 1.06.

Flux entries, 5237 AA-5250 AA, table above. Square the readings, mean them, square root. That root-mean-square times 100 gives 1541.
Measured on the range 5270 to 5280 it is 1603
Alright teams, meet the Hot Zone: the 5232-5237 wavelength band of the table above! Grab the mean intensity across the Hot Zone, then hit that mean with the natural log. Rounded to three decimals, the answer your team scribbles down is 2.697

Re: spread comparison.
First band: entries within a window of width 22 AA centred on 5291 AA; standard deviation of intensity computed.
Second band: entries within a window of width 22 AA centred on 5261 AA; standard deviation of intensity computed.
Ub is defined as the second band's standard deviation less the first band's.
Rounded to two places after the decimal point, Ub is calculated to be 0.14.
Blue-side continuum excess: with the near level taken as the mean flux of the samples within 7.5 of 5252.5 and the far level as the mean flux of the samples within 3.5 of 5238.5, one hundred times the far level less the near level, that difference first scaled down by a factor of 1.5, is 24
